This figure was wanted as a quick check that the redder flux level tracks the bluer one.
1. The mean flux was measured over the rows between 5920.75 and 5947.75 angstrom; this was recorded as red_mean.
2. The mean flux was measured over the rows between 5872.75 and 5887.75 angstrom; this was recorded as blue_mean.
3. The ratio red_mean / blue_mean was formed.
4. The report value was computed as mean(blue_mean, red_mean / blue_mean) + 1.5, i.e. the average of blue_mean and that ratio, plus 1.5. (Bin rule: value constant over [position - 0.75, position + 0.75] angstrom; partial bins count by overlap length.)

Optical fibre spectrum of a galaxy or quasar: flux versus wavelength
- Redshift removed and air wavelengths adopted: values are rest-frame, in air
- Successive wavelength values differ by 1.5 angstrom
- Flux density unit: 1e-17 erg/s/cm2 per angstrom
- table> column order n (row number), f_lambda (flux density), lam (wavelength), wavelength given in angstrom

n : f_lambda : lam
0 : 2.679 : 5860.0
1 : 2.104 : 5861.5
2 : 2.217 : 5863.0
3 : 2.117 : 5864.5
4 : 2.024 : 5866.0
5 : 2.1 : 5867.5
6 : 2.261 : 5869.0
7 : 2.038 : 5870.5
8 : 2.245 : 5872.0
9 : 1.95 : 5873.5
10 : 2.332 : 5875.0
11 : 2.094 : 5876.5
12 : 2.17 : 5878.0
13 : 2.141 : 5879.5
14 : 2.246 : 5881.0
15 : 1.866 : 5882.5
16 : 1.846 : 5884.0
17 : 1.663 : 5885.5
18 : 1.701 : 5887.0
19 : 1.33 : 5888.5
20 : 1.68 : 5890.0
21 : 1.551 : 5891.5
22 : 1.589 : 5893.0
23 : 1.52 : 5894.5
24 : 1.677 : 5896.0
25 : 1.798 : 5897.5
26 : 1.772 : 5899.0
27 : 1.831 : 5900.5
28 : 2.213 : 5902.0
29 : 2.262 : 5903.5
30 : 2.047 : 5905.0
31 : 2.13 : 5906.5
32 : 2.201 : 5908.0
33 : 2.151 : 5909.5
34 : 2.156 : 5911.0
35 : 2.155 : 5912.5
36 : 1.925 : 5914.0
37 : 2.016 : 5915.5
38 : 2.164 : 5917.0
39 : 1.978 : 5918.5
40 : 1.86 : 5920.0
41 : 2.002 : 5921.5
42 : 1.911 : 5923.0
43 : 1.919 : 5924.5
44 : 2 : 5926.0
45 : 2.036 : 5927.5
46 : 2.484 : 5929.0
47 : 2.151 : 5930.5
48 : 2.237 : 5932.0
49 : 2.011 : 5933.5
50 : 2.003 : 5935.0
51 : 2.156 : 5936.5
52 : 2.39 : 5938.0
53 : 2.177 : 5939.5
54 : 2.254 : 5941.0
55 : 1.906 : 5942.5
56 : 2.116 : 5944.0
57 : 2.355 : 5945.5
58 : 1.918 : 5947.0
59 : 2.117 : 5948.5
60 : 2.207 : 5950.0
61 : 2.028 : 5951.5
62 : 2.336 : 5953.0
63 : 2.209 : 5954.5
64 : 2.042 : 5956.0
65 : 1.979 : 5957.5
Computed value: 3.028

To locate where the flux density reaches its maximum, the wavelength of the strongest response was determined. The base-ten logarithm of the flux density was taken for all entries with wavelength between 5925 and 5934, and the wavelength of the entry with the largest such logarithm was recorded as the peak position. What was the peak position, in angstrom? 5929.0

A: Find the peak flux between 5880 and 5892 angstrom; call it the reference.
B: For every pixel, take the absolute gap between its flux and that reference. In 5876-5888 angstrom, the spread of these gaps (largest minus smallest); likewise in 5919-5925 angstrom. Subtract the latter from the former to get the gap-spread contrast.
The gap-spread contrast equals 0.44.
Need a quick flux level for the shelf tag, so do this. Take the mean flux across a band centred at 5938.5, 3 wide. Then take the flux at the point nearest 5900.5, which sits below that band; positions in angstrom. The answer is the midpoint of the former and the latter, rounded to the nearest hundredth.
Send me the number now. 2.06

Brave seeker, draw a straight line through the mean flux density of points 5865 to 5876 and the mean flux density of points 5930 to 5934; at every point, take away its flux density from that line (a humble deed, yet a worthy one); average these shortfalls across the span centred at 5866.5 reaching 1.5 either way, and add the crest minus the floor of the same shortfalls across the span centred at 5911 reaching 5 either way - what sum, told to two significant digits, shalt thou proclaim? 0.35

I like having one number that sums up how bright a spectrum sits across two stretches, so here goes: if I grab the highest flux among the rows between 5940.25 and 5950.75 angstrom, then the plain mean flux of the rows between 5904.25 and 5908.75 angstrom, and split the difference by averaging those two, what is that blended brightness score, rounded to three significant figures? 2.24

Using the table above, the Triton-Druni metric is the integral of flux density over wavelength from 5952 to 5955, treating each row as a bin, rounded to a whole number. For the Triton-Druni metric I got 7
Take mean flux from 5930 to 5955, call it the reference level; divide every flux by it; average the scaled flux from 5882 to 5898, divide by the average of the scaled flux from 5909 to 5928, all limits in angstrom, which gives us 0.82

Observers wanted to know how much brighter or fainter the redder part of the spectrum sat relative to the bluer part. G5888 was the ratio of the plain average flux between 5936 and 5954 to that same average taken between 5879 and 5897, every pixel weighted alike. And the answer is 1.25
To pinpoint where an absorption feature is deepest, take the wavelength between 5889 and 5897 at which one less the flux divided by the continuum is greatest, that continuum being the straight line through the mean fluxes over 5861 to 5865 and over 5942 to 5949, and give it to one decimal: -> 5894.5 angstrom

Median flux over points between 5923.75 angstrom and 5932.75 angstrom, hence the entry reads 2.09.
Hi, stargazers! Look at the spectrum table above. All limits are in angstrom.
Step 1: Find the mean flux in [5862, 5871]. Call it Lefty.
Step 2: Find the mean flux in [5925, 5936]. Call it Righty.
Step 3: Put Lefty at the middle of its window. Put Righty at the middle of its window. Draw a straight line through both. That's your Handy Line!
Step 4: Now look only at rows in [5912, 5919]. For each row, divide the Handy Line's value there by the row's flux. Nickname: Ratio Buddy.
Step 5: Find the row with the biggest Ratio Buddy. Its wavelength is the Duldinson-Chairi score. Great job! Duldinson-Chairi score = 5914.0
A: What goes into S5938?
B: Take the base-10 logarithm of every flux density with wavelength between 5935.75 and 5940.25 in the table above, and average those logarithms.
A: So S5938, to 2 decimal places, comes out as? 0.35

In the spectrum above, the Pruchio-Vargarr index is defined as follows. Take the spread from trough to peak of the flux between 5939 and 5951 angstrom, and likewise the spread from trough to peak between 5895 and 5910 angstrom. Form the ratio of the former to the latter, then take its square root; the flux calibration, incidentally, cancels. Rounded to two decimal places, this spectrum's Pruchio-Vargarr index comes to 0.88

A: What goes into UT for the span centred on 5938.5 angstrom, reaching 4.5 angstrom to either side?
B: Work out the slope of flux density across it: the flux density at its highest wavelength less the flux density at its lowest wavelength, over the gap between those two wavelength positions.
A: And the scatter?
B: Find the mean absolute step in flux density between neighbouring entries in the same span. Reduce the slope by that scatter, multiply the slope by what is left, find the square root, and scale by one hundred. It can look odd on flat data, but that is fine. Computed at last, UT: 5.3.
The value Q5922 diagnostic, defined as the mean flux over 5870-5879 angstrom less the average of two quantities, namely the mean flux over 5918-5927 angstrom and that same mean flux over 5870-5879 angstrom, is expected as 0.10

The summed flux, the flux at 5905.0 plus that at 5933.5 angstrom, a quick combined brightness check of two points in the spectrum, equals 4.06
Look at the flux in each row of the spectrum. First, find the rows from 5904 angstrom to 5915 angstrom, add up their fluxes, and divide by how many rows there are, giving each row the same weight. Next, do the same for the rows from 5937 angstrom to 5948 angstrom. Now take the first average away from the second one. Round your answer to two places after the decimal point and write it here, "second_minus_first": 0.05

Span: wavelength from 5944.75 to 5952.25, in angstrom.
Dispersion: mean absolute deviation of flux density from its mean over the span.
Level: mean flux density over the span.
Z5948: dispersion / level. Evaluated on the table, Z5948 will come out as 0.059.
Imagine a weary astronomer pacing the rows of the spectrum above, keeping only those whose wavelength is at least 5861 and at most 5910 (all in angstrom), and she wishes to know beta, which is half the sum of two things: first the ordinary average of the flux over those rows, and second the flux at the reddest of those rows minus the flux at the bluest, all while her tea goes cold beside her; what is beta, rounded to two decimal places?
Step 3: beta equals 1.01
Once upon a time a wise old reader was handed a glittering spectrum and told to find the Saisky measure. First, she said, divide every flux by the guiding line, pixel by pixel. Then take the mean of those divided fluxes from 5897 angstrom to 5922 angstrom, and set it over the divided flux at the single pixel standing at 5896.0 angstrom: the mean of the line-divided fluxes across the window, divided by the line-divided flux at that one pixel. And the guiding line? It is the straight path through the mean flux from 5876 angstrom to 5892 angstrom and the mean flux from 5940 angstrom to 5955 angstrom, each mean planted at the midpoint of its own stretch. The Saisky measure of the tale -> 1.18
